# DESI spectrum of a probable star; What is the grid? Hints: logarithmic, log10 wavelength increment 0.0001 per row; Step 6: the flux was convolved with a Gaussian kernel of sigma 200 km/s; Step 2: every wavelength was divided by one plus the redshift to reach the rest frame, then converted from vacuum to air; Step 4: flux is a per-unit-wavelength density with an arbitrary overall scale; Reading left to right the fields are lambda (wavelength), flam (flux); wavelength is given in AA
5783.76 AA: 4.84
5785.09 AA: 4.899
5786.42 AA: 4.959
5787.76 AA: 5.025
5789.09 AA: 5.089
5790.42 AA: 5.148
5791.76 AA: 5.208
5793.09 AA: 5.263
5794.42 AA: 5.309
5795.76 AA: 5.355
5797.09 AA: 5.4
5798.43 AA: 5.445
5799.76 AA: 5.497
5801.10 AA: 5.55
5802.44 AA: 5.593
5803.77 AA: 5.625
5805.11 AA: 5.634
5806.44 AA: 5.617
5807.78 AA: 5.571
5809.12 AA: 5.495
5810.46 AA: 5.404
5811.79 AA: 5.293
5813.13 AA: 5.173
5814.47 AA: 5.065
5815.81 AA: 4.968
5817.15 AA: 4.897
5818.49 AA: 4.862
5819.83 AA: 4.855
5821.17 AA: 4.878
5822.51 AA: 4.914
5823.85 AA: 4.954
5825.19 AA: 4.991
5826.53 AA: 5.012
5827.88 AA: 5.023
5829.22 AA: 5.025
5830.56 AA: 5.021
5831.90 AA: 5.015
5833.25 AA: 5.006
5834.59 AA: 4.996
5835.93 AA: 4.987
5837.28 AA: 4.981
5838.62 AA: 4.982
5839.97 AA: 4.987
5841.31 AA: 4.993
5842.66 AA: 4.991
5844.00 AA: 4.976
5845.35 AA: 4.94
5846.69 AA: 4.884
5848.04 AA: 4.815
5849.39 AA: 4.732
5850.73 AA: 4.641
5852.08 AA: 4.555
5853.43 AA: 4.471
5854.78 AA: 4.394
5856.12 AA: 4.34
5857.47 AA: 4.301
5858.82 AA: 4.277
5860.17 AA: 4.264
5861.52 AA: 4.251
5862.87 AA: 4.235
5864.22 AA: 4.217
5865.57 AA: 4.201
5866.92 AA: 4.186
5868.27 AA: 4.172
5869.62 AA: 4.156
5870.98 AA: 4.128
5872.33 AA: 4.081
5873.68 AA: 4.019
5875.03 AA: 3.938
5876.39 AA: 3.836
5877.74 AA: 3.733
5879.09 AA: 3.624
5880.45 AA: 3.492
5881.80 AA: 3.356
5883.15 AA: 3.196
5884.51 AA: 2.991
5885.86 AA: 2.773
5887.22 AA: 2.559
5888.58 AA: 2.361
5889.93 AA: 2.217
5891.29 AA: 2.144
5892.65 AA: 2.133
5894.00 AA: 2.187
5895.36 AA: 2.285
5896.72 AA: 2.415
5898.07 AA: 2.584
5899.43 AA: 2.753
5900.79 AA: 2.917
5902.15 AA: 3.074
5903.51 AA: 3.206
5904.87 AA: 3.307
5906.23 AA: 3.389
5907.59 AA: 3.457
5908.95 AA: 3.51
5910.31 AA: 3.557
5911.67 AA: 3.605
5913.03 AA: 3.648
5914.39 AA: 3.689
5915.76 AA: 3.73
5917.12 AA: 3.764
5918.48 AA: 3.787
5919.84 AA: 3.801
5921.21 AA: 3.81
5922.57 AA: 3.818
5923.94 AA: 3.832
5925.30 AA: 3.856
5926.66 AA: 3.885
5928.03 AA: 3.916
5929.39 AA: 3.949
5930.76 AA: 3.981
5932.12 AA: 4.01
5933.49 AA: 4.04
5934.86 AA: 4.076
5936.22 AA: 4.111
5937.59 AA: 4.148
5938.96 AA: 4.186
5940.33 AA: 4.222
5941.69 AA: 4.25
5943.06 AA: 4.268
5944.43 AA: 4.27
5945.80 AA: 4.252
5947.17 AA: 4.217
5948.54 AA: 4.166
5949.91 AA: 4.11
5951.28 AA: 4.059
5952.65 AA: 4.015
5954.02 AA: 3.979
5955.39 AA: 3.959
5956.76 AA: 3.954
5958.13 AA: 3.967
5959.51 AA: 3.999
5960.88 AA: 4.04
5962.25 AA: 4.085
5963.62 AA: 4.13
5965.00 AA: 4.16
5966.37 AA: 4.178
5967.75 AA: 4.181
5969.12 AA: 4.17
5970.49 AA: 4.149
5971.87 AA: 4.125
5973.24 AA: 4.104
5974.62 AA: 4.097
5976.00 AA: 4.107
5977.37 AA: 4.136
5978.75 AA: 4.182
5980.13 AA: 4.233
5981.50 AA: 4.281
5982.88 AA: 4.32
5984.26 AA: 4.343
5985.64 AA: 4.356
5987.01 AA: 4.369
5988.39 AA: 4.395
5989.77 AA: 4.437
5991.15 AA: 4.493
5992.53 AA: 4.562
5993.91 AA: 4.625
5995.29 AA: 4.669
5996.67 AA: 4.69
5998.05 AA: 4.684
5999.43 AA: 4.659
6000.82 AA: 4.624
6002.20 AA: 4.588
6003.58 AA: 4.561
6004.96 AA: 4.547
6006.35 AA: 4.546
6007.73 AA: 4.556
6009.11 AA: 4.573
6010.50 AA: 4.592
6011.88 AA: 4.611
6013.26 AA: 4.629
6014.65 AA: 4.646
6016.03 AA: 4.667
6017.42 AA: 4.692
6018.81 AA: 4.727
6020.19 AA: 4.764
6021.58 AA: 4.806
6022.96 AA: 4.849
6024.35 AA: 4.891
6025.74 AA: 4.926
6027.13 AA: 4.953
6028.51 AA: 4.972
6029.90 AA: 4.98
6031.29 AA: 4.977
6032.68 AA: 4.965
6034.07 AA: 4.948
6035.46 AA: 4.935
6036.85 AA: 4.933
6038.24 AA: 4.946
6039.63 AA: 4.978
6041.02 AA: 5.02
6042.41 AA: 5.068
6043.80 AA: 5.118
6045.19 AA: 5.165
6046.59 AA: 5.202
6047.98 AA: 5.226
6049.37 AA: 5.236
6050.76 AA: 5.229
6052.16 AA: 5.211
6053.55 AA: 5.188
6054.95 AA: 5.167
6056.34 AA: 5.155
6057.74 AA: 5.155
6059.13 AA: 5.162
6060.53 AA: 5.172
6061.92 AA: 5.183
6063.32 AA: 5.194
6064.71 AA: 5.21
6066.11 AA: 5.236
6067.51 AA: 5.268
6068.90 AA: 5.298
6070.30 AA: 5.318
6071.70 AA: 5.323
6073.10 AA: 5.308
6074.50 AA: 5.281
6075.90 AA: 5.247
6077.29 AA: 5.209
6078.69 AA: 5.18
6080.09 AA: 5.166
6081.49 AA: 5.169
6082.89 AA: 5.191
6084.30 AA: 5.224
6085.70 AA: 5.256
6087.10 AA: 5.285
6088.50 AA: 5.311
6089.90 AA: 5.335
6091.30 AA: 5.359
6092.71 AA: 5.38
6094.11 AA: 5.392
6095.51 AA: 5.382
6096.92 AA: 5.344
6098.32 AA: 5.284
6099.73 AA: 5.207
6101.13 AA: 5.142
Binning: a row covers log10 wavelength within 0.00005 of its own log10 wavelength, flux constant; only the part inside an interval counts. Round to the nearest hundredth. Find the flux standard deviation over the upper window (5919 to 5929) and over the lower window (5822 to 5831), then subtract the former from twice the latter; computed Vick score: 0.04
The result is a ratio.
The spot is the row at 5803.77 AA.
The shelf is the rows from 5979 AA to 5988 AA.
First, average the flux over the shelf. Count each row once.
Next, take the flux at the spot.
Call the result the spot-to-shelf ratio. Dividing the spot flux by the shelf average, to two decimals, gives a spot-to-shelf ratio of 1.30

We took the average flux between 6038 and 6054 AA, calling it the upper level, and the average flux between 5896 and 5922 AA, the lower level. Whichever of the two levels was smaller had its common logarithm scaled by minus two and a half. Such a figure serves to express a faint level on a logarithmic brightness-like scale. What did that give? -1.319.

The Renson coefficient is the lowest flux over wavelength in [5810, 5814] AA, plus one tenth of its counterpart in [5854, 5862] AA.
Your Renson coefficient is 5.6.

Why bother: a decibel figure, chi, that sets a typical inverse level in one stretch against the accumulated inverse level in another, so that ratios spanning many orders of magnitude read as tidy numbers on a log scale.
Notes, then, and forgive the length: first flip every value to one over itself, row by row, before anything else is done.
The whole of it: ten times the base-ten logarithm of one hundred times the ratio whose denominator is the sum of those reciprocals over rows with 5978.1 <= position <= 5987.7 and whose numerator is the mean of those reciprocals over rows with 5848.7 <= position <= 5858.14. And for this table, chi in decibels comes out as 11.4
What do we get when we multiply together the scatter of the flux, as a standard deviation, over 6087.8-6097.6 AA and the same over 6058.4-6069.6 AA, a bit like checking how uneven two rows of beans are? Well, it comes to 0.001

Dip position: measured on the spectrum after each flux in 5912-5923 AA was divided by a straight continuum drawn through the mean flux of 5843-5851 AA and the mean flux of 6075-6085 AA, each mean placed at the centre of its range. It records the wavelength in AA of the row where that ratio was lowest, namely 5913.03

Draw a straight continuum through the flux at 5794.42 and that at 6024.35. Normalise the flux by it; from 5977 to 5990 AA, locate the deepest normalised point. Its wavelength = 5977.37 AA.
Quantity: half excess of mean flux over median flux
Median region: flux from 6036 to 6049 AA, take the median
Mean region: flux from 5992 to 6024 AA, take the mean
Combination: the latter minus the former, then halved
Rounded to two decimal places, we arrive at -0.21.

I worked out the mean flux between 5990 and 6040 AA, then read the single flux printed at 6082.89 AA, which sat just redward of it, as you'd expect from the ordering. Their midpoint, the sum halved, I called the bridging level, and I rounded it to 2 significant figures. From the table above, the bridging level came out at 5.0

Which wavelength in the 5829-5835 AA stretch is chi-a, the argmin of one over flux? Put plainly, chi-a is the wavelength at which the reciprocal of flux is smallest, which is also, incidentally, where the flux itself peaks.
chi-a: 5829.22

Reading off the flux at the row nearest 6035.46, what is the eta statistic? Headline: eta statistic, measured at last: 4.935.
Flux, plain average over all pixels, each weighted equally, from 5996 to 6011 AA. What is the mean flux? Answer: 4.6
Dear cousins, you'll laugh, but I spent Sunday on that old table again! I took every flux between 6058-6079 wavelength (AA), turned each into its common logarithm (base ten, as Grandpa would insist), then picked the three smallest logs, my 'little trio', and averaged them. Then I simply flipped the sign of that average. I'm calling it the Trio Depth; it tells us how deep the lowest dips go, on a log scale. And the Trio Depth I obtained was -0.71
